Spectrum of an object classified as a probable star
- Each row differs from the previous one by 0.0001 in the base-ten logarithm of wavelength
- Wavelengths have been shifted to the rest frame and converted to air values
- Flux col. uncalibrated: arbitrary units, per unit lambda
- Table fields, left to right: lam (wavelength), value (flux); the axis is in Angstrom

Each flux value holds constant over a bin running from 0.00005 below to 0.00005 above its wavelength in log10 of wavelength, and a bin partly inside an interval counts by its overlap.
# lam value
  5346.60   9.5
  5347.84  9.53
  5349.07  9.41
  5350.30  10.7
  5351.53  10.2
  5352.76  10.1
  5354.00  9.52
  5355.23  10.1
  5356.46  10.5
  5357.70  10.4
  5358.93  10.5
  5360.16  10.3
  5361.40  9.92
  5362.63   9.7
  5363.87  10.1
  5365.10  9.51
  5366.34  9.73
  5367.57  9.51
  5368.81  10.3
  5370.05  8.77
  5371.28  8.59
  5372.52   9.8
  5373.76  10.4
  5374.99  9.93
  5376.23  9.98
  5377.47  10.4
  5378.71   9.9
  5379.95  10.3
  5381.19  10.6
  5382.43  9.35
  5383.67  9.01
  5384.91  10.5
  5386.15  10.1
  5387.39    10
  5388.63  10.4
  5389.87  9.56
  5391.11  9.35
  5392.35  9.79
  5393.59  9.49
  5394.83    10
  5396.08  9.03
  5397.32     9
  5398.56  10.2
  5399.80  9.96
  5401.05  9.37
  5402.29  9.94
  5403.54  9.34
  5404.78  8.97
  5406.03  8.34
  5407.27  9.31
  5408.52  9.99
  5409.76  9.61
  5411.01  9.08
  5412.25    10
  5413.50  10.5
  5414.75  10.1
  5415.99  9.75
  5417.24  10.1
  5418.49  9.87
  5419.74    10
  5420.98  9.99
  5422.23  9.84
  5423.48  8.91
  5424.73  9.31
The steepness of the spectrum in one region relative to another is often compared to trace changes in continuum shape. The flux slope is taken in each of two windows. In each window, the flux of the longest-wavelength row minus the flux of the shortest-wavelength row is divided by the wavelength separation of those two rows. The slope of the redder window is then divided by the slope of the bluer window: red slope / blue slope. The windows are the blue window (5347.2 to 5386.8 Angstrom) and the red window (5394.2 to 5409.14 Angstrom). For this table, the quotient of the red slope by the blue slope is 0.0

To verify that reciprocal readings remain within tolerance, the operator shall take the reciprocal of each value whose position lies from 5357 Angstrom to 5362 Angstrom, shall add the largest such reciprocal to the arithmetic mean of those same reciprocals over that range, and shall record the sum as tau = 0.198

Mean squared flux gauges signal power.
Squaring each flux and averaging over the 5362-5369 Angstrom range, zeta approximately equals 96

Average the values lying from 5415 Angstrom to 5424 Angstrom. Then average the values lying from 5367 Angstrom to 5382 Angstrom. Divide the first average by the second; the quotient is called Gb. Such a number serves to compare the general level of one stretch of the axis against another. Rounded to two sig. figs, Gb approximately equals 0.99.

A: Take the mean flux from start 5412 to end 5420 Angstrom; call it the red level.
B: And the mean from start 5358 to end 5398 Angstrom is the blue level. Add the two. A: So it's 19.9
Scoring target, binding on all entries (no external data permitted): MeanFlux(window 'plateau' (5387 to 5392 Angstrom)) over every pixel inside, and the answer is 9.83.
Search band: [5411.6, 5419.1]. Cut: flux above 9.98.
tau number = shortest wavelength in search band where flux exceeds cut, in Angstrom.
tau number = 5412.25 Angstrom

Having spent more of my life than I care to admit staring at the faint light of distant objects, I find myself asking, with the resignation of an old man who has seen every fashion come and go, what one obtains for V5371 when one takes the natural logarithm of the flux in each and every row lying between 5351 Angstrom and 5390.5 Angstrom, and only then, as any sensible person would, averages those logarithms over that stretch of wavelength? 2.29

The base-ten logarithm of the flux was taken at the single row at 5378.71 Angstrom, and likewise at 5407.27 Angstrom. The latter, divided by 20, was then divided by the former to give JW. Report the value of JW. 0.0487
